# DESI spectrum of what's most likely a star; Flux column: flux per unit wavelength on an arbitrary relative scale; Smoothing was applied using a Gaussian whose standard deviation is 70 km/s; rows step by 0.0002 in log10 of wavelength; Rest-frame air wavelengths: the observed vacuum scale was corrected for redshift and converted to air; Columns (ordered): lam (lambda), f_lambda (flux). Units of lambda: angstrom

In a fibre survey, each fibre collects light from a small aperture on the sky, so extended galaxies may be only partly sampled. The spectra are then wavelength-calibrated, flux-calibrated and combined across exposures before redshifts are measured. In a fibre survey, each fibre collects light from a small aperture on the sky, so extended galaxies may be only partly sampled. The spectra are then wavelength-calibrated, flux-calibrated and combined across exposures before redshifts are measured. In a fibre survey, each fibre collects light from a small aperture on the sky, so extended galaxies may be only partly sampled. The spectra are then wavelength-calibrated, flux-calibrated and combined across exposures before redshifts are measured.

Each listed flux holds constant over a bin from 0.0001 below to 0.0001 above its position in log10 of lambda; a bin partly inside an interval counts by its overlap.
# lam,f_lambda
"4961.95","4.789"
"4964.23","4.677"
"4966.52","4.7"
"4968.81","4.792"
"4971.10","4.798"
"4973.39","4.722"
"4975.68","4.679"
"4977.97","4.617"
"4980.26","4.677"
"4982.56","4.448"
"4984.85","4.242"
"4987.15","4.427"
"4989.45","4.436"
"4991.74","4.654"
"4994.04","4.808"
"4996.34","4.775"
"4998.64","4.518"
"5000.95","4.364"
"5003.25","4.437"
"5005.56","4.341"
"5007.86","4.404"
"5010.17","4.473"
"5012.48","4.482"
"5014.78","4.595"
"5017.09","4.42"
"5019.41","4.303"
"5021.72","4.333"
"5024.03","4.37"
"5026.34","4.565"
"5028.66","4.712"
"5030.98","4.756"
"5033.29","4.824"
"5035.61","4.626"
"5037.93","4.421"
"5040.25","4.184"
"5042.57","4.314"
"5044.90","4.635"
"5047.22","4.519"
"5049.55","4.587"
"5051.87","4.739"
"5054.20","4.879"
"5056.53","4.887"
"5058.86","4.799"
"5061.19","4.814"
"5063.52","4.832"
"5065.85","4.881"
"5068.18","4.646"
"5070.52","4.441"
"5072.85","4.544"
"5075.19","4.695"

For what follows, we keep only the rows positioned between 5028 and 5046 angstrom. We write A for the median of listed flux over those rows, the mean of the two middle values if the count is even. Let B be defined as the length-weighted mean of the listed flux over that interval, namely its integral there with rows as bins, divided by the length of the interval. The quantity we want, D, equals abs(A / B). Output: 1.017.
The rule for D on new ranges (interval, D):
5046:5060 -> 1.007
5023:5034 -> 1.015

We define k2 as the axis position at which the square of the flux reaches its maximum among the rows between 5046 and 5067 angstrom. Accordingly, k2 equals 5056.53 angstrom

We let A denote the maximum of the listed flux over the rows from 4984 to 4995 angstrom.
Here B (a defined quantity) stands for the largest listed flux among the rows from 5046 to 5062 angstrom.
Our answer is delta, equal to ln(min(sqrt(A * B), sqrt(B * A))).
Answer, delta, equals 1.58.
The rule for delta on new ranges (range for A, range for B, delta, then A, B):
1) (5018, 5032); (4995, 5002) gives 1.56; 4.756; 4.775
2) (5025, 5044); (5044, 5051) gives 1.55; 4.824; 4.635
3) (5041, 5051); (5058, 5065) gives 1.55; 4.635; 4.832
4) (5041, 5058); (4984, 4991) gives 1.54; 4.887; 4.436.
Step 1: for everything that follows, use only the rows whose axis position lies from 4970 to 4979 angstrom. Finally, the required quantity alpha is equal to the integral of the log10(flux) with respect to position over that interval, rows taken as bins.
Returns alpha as 6.05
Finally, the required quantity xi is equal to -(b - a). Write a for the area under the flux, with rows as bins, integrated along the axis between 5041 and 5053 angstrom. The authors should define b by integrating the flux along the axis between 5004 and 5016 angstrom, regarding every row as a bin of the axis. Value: 1.0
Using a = 54.5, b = 53.5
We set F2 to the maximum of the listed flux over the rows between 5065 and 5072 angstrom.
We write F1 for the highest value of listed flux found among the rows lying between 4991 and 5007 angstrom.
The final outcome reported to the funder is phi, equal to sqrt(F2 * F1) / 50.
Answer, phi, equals 0.0969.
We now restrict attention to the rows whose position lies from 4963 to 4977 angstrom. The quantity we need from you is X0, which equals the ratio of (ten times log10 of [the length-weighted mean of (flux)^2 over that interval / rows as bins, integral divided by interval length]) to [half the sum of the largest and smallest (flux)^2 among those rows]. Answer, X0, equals 0.601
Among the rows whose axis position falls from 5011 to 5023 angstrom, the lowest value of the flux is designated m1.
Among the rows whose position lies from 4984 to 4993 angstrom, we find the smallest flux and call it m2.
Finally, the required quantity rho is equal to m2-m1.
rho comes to -0.06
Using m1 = 4.303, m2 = 4.242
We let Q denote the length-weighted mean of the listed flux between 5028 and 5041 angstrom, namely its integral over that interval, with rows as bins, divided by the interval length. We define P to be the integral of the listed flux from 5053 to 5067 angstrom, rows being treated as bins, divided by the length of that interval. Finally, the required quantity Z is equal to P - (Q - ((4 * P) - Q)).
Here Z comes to 15.0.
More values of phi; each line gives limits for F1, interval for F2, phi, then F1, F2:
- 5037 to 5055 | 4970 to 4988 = 0.0968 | 4.879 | 4.798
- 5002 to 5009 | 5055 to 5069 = 0.0931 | 4.437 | 4.887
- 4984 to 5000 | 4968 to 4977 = 0.0961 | 4.808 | 4.798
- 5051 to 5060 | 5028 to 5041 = 0.0971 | 4.887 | 4.824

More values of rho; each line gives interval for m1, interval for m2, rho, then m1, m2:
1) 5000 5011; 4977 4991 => -0.10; 4.341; 4.242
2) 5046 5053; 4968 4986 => -0.28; 4.519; 4.242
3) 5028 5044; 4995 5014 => 0.16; 4.184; 4.341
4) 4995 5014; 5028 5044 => -0.16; 4.341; 4.184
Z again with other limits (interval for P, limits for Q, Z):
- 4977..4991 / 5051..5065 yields 12.7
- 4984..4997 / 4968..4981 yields 13.4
